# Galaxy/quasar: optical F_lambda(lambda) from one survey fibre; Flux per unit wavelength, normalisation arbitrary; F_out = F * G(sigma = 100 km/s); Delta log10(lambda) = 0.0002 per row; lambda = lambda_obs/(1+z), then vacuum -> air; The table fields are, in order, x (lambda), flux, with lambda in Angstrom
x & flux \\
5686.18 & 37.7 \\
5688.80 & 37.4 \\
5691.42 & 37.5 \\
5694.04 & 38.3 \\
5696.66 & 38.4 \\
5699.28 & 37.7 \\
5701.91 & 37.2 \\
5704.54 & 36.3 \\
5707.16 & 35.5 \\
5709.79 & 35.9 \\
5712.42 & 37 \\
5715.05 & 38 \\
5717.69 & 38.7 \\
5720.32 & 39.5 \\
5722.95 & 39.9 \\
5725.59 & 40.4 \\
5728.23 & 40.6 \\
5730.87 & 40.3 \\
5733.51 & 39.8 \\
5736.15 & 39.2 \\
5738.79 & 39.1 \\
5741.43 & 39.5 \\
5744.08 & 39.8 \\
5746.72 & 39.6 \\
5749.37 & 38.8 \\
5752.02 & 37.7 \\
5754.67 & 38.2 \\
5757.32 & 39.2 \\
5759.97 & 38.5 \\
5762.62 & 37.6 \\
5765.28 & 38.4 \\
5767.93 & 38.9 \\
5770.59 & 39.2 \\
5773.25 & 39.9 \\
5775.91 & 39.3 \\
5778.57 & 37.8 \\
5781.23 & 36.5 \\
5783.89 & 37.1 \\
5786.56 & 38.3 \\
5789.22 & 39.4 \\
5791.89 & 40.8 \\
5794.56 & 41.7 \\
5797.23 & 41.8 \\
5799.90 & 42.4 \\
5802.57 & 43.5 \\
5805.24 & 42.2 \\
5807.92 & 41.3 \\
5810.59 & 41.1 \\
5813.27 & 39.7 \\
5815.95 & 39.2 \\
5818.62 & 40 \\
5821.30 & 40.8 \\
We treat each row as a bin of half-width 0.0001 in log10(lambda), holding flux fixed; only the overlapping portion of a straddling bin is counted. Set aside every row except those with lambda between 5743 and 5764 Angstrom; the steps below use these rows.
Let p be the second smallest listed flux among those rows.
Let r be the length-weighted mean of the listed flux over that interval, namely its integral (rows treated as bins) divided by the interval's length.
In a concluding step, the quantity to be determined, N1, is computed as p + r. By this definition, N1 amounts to 76.4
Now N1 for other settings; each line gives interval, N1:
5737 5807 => 76.5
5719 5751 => 78.8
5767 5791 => 75.6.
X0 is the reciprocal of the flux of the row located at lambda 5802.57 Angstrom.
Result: 0.0230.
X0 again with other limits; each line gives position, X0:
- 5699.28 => 0.0265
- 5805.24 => 0.0237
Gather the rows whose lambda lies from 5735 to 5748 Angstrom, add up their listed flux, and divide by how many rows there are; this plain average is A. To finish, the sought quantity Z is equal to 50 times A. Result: 1972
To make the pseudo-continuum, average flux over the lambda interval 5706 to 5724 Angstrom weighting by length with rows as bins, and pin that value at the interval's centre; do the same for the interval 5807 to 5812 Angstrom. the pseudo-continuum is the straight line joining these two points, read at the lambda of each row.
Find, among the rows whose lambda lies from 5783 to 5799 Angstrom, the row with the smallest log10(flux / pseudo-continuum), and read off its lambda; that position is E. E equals 5783.89 Angstrom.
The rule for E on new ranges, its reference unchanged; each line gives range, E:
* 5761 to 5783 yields 5781.23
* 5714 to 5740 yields 5715.05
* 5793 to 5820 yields 5815.95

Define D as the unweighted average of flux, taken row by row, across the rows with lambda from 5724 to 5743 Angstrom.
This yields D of 39.8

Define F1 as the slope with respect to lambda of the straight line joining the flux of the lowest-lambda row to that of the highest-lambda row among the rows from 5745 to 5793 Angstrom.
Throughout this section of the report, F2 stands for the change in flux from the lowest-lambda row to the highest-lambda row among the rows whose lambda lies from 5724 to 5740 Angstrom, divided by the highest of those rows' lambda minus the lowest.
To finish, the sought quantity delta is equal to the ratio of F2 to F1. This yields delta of -3.71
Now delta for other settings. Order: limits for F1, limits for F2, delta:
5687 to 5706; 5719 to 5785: 0.54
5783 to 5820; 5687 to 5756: 0.15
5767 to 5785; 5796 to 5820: 0.75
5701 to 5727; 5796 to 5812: -0.39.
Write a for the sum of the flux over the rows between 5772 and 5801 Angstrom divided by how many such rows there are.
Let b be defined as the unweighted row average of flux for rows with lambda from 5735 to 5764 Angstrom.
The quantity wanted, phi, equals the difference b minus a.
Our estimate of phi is -0.7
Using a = 39.5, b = 38.8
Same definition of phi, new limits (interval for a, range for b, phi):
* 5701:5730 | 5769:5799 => 1.2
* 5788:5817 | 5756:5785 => -2.8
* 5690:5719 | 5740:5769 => 1.4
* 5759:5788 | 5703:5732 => 0.1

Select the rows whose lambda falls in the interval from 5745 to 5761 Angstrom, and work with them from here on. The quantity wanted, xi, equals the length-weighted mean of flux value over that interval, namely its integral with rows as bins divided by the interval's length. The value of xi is 38.7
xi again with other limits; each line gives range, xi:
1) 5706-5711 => 35.7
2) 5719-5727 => 40.0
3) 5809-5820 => 40.1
